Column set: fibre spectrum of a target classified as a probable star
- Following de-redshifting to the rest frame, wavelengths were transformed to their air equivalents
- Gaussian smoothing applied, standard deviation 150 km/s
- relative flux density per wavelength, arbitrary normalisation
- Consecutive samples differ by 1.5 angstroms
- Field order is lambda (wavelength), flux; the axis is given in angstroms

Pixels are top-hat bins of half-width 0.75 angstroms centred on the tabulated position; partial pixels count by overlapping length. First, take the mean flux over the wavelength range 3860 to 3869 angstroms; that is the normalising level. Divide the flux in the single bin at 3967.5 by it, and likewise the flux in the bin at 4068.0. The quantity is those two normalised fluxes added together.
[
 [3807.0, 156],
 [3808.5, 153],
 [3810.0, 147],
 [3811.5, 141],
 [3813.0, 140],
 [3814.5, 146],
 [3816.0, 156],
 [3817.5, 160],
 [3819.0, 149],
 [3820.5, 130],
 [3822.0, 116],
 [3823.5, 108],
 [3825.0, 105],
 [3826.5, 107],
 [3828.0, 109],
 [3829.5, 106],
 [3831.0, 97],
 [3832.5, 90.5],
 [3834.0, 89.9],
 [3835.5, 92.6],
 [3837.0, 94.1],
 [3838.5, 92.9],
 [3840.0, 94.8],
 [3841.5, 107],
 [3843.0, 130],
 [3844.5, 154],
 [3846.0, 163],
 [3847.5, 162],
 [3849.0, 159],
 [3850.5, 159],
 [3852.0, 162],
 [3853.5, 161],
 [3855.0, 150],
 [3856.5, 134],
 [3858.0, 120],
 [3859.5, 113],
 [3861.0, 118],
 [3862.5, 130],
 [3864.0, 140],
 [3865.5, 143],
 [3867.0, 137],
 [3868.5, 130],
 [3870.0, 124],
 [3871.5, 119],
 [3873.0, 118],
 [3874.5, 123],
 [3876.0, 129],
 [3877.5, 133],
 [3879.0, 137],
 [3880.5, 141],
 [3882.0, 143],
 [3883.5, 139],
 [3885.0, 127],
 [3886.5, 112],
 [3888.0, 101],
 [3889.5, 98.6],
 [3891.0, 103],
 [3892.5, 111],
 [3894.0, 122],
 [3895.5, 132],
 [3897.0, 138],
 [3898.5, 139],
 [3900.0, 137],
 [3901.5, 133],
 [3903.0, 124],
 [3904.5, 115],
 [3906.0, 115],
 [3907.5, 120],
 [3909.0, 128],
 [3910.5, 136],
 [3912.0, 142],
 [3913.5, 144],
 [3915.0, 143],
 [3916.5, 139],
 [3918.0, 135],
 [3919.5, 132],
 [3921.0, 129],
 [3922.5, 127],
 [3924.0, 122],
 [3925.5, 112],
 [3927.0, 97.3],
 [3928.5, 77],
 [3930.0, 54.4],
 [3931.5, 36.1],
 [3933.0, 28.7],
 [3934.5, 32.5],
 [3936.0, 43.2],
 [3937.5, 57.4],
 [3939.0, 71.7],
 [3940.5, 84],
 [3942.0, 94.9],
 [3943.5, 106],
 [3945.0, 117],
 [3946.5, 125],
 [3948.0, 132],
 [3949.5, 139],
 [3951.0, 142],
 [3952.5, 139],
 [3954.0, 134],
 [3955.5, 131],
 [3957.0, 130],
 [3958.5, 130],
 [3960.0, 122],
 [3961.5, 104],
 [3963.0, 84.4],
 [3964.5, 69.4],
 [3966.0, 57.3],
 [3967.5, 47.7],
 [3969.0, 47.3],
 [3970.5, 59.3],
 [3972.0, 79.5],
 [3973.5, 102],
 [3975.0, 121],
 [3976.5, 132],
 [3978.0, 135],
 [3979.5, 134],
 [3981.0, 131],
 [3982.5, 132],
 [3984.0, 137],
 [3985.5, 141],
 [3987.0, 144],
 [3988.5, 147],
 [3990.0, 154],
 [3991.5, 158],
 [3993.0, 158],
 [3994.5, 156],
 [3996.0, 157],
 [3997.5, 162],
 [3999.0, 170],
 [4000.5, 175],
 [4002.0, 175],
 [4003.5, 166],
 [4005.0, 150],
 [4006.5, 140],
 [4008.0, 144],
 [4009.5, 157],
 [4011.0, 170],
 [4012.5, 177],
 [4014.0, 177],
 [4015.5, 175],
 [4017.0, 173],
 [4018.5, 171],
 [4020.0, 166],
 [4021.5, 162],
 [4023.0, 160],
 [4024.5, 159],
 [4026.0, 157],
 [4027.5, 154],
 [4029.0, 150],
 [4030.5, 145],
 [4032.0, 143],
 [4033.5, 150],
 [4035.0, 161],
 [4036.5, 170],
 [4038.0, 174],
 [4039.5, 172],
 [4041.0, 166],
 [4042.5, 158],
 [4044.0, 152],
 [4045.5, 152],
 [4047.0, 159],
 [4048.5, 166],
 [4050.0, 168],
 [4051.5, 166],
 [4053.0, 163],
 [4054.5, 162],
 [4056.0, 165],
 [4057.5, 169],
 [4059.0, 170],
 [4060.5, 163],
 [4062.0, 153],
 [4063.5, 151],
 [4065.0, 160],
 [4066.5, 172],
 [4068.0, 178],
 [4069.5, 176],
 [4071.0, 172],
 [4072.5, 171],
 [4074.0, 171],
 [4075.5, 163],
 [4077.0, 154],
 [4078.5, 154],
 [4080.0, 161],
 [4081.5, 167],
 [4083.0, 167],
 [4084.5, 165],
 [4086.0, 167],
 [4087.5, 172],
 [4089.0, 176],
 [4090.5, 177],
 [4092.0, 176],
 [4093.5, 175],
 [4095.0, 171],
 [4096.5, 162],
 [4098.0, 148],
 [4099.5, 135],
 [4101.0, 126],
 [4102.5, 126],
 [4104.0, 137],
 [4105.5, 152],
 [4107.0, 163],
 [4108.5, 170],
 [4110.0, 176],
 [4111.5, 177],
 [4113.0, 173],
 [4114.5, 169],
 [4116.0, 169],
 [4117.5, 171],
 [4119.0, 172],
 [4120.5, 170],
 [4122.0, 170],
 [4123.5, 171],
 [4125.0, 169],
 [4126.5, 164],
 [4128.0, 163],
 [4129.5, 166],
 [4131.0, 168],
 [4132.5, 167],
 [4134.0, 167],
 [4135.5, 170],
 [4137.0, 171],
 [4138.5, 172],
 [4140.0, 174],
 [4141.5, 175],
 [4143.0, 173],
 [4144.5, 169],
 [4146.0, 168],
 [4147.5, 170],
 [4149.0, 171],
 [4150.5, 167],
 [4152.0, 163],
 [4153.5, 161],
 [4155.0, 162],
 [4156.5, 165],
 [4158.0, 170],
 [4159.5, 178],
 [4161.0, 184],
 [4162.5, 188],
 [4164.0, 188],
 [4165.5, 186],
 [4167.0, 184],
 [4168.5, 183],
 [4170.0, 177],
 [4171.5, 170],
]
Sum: 1.70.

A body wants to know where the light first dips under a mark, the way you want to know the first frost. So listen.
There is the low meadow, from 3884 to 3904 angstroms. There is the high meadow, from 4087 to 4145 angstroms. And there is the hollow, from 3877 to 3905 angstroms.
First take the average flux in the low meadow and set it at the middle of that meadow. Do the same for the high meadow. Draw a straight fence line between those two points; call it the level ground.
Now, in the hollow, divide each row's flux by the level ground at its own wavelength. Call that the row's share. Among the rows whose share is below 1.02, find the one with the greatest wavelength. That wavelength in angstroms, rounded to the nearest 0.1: 3904.5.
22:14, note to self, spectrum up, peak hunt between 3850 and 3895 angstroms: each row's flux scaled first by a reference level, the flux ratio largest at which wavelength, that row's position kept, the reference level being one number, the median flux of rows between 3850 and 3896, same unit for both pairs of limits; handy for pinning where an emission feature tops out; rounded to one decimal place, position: 3852.0 angstroms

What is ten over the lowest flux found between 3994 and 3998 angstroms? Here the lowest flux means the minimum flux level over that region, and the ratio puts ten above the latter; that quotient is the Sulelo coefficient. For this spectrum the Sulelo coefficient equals 0.064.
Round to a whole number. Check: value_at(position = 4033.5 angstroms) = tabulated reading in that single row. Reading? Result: 150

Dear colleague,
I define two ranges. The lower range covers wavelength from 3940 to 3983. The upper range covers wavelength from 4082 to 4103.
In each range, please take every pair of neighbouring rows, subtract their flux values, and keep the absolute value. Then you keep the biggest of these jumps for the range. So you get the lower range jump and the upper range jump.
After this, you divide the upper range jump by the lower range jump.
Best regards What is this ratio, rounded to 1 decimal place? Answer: 0.6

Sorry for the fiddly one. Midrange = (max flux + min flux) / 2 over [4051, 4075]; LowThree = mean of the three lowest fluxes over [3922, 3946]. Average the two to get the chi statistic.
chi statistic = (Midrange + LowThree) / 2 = 98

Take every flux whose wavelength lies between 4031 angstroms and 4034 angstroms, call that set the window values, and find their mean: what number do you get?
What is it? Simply 146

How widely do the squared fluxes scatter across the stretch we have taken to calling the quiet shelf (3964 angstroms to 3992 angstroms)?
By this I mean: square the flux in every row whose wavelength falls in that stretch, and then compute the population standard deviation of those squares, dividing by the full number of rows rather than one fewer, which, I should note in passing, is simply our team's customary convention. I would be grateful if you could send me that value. 7607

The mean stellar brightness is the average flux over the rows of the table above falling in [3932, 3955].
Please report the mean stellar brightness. 96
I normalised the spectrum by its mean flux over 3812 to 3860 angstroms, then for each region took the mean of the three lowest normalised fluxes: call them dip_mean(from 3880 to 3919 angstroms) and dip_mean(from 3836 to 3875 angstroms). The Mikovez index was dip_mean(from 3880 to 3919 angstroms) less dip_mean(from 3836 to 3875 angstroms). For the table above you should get 0.1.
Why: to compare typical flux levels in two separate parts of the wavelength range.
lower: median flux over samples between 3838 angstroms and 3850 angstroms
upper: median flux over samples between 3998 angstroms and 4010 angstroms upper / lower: 1.1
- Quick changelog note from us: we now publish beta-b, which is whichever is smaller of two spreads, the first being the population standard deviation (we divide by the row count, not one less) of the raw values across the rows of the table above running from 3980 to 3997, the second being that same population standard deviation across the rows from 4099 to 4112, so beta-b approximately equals 10.0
